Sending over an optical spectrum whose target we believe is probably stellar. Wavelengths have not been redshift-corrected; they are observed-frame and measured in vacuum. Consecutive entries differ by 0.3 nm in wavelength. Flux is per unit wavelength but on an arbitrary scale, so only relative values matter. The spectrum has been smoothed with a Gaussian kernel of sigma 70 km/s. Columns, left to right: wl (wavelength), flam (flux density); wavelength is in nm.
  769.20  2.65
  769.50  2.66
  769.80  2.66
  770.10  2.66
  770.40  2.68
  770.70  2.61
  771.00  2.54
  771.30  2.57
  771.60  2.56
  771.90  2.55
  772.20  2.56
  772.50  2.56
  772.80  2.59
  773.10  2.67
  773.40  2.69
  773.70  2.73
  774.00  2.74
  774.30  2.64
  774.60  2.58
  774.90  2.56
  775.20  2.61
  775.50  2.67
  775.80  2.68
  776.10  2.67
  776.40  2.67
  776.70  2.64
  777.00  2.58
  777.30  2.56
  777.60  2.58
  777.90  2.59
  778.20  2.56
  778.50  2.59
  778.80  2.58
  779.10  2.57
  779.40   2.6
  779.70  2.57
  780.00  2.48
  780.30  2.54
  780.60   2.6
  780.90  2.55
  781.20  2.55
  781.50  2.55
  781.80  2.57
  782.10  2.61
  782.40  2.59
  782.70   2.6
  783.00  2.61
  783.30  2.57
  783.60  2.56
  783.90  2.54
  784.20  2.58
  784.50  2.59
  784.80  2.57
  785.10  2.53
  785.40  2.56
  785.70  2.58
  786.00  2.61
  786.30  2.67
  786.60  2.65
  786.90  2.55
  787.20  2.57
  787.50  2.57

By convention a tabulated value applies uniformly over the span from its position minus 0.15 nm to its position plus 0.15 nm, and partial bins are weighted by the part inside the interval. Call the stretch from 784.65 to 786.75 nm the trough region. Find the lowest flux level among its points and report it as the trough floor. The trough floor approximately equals 2.53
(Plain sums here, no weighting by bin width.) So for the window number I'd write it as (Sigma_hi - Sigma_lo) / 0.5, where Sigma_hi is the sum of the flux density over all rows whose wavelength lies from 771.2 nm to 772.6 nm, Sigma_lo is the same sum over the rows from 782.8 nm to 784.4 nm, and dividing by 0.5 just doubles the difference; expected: -0.1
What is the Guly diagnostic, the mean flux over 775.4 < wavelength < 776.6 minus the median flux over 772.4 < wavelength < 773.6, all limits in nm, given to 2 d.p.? 0.04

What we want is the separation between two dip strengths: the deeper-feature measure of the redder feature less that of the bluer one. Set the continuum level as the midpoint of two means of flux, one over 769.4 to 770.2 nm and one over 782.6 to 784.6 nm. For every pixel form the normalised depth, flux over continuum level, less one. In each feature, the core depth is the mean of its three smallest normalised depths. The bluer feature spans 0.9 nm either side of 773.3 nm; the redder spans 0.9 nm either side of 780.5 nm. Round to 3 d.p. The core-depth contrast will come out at -0.032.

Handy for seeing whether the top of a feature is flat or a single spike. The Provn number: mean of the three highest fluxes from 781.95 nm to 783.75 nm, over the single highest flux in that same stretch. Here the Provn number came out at 0.999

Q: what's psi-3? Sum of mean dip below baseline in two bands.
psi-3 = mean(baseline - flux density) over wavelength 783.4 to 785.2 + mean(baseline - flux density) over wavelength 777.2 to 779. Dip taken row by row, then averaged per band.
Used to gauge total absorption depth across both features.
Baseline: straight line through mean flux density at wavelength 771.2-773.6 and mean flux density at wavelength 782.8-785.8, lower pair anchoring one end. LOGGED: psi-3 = 0.013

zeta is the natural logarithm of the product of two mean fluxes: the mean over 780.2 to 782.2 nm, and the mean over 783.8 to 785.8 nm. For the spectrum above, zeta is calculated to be 1.88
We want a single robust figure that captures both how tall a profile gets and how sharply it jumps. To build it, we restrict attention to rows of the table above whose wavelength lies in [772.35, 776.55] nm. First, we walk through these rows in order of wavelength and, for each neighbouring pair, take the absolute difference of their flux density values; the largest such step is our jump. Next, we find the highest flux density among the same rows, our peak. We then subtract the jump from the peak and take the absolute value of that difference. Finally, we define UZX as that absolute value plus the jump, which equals 2.74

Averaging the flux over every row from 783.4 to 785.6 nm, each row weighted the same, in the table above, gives 2.56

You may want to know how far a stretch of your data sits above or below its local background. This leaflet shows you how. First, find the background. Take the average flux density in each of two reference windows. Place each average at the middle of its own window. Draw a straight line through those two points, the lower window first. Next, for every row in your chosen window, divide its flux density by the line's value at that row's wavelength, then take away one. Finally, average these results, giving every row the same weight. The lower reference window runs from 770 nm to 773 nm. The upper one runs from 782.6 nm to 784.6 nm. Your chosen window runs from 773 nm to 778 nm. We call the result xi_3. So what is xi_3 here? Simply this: 0.021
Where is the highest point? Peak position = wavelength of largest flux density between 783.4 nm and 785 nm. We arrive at 784.50 nm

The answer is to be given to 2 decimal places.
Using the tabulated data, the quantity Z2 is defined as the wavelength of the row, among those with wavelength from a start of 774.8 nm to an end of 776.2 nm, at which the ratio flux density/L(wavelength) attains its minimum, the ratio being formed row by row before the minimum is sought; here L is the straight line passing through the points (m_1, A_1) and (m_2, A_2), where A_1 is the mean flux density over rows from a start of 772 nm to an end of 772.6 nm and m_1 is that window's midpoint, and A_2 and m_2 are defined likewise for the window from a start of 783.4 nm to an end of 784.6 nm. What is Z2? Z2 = 774.90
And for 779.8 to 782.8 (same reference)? 780.00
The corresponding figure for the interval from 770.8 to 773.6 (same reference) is 771.00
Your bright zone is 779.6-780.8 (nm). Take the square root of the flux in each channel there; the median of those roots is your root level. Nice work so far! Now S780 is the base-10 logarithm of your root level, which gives 0.204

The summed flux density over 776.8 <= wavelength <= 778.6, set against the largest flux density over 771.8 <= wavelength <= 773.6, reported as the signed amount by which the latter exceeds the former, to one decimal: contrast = -12.8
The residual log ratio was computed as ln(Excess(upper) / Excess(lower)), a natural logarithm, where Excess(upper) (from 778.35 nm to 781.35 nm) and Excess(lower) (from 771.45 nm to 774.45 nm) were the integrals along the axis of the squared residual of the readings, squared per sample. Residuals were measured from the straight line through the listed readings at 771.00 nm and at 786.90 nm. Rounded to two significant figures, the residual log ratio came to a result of -2.1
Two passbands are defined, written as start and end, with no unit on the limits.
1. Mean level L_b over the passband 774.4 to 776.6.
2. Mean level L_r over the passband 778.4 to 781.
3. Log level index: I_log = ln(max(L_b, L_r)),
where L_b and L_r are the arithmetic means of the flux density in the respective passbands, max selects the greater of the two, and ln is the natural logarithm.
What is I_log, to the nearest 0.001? 0.969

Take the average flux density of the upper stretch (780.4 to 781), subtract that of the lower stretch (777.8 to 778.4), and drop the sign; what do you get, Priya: 0.00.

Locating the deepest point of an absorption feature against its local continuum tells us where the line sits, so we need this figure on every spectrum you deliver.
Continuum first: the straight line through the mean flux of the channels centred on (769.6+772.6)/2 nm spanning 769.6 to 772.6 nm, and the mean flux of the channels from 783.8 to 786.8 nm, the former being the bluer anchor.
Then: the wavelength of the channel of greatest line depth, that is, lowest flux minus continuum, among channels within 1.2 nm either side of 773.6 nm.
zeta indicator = 772.50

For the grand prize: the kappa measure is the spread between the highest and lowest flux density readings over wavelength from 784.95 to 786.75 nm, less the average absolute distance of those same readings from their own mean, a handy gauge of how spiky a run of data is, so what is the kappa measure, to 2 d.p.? 0.10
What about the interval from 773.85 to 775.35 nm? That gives 0.13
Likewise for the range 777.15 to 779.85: 0.03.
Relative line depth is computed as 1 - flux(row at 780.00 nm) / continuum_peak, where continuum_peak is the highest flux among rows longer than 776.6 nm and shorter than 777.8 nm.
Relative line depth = 0.061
